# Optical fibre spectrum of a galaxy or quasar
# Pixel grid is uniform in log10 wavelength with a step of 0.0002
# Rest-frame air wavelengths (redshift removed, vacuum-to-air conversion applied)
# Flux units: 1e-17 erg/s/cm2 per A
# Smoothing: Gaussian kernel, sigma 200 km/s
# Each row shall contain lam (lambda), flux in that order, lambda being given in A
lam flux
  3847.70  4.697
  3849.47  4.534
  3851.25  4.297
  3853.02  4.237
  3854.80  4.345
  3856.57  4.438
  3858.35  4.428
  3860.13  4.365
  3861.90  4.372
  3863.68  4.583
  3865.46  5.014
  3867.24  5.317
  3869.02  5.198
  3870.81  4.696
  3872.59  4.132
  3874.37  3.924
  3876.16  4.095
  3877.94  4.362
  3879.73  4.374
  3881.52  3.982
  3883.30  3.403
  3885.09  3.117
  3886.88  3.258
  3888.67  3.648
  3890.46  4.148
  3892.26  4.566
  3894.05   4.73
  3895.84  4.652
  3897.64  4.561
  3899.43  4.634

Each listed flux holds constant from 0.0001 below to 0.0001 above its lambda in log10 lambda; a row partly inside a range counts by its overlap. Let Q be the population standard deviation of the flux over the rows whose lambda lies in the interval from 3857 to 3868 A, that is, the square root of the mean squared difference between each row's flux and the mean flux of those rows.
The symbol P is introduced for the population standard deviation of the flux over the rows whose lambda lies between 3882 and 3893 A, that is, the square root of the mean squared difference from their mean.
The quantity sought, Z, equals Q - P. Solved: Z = -0.2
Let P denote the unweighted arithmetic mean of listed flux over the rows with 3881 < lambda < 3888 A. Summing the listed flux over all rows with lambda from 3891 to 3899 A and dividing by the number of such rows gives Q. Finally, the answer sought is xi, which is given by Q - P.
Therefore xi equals 1.2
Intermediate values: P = 3.4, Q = 4.6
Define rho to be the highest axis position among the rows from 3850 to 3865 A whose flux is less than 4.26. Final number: 3853.02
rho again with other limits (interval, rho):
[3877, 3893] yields 3890.46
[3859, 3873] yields 3872.59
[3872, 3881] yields 3876.16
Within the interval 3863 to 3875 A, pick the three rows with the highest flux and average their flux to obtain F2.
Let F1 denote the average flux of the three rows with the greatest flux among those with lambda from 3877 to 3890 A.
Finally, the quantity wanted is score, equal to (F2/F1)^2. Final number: 1.49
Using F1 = 4.24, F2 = 5.2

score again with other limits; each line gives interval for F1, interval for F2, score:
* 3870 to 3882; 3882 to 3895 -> 1.00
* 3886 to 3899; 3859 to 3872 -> 1.24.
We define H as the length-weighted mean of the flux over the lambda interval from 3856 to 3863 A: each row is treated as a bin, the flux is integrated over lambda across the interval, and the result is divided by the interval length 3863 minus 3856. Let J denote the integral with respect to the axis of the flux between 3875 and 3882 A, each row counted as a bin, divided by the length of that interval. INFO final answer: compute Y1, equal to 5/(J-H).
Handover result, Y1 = -25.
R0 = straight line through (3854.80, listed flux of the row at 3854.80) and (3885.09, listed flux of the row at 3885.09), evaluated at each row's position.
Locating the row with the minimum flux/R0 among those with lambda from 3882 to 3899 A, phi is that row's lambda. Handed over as 3885.09 A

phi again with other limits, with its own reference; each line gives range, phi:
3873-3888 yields 3885.09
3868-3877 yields 3874.37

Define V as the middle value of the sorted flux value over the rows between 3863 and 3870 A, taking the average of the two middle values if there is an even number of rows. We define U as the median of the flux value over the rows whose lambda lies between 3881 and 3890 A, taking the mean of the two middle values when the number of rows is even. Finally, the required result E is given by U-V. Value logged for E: -1.7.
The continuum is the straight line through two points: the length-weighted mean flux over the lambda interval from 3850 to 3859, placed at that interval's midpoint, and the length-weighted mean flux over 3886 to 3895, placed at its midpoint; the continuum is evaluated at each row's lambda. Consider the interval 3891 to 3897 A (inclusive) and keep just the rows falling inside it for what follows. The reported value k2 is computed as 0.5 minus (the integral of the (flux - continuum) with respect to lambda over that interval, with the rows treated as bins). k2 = -2.9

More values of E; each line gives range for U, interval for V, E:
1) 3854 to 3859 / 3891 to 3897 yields -0.2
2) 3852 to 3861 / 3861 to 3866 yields -0.2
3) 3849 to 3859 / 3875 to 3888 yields 0.4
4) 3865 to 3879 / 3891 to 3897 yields -0.1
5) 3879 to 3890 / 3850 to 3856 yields -0.8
